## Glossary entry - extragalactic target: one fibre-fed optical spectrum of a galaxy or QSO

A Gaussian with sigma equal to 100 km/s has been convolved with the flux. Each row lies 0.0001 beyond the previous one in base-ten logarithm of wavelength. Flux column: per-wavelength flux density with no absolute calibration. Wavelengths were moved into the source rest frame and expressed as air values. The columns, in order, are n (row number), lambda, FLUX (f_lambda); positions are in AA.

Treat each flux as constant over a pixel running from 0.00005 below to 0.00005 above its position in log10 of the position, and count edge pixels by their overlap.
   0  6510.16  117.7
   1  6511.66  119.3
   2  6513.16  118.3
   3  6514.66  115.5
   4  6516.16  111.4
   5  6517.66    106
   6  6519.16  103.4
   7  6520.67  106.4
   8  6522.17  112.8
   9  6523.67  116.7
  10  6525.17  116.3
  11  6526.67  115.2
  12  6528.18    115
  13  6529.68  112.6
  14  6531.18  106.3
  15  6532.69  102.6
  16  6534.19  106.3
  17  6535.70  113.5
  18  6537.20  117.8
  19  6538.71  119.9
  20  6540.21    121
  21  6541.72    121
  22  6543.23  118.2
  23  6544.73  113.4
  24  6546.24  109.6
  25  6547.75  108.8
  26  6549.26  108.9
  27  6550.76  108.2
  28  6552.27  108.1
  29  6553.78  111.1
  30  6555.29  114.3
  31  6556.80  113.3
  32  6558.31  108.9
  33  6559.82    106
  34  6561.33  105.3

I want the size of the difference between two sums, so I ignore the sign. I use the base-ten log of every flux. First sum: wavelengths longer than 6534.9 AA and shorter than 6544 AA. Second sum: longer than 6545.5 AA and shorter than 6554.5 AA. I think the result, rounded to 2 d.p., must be 0.22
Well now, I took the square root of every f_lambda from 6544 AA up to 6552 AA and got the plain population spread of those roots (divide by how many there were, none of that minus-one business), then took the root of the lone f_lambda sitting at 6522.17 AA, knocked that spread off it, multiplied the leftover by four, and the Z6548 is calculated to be 42.1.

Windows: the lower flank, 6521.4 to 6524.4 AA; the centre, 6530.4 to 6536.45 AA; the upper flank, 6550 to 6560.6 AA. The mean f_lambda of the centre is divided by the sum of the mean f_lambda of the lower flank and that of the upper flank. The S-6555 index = 0.477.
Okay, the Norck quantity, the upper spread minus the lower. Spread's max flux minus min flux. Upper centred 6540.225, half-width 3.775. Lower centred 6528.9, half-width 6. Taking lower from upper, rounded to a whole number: -11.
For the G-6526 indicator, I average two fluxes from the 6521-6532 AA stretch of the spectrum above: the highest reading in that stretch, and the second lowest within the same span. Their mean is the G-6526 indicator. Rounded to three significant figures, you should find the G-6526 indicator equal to 115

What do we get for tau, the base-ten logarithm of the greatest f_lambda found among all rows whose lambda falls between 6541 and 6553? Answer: 2.083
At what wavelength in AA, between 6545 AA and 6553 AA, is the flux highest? 6546.24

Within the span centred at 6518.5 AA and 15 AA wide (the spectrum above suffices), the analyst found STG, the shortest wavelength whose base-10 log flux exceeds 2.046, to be 6511.66 AA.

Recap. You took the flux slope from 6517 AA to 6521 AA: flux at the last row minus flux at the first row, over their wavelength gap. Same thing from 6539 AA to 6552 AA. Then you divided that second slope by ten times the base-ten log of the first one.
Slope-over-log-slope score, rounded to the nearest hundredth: 0.14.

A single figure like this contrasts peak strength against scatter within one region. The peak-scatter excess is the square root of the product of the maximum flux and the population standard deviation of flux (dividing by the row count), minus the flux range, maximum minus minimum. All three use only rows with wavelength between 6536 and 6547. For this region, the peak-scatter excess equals 10.5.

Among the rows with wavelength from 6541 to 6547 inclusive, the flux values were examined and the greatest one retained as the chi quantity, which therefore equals 121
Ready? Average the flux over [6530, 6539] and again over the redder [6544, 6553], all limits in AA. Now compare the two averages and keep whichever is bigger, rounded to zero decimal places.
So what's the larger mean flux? 111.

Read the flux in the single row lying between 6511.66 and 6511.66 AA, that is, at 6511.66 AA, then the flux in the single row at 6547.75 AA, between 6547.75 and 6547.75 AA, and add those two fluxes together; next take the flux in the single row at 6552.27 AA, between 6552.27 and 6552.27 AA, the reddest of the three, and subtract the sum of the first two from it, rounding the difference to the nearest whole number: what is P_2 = -120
